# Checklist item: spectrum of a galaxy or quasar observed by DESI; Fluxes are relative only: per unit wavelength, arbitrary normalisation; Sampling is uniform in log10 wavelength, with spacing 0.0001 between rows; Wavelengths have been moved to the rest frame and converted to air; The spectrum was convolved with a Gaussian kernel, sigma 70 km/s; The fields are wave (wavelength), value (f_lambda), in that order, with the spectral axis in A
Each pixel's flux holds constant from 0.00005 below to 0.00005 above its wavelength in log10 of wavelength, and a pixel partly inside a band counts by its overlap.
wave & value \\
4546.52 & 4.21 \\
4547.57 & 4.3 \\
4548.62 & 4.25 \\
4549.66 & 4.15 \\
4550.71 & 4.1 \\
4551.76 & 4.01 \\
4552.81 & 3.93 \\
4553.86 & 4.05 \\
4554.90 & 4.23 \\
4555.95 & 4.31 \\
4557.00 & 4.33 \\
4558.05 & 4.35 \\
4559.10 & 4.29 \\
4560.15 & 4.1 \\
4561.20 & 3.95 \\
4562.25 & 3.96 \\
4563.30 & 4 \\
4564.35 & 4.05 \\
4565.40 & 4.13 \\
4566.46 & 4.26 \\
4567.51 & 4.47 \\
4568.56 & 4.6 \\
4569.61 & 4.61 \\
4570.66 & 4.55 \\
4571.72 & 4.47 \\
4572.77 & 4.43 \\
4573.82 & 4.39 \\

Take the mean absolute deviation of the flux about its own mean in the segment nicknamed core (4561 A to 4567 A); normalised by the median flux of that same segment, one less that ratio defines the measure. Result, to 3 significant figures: 0.977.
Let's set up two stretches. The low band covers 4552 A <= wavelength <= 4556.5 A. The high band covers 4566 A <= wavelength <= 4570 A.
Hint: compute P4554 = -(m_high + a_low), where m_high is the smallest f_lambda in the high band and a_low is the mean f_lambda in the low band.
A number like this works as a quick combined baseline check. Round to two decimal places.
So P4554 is -8.39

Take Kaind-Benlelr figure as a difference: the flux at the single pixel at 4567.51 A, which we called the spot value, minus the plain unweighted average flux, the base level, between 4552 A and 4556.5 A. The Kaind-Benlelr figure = 0.34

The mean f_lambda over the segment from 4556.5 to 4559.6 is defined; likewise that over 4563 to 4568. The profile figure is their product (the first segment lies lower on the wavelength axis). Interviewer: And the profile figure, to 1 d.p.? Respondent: 18.1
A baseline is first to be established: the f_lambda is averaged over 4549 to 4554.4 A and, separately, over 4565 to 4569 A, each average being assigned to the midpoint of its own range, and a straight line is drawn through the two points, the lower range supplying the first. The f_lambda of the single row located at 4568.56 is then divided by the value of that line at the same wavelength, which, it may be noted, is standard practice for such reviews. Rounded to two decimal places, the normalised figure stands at 1.05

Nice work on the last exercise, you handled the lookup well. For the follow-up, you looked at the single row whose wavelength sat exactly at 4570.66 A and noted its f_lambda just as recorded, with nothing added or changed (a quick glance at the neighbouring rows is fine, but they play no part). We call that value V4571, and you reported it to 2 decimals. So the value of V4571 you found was 4.55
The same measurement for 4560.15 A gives 4.10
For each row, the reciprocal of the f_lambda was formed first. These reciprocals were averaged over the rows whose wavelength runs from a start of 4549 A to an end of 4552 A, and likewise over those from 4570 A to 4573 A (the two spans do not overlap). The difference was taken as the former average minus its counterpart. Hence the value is 0.022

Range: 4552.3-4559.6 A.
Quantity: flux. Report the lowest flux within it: 3.93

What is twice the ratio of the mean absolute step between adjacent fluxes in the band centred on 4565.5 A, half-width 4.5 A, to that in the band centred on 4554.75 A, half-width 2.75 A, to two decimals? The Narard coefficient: 1.65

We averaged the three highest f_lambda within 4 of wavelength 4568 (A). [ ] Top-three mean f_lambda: 4.59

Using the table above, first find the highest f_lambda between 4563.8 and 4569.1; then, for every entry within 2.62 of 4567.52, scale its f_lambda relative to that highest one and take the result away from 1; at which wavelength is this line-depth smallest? 4569.61 A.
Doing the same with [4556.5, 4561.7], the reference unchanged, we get 4558.05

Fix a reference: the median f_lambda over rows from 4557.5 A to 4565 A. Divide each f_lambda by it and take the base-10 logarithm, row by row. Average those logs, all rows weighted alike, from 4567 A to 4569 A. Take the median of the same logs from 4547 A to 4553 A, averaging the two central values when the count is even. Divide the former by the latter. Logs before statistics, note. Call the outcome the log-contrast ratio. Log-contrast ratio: 6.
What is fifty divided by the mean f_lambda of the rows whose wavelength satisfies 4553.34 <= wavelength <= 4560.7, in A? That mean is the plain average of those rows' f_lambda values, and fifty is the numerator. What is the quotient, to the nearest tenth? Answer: 11.8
